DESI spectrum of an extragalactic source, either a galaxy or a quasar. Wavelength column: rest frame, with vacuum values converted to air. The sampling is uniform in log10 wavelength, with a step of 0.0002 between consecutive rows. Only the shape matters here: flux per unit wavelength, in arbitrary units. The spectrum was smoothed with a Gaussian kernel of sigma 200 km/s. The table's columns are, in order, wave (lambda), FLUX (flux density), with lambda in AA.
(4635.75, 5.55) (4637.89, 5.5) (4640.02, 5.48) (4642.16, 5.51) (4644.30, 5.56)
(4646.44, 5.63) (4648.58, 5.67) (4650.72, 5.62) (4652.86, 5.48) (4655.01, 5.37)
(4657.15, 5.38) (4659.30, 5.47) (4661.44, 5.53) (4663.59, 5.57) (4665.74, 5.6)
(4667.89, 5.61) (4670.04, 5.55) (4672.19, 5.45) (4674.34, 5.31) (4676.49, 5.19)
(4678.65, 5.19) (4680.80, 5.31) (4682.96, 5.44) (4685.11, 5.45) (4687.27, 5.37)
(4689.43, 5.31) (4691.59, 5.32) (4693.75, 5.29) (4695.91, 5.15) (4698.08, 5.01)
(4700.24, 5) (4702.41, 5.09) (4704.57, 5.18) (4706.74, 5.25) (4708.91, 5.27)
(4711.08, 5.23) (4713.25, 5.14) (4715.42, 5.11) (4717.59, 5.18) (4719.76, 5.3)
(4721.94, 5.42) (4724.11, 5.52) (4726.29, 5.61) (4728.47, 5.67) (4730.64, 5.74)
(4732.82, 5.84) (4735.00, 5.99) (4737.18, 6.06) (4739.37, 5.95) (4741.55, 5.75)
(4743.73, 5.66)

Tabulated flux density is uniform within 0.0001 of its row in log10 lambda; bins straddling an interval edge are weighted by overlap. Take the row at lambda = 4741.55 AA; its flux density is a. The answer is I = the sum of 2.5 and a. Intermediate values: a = 5.75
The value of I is 8.25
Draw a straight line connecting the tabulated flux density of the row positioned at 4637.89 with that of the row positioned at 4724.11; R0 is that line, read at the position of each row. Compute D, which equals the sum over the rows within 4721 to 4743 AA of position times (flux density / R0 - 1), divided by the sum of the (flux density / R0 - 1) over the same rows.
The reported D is 4736.0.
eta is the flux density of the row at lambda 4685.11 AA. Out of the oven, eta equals 5.45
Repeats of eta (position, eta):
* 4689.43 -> 5.31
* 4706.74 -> 5.25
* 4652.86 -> 5.48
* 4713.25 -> 5.14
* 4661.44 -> 5.53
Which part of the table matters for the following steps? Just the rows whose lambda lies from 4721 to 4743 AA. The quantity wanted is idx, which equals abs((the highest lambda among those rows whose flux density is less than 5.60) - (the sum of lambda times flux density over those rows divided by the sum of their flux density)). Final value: 7.8 AA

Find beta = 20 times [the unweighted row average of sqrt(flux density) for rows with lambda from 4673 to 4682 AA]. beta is 45.8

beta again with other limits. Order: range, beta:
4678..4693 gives 46.2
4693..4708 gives 45.3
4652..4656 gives 46.6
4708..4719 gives 45.5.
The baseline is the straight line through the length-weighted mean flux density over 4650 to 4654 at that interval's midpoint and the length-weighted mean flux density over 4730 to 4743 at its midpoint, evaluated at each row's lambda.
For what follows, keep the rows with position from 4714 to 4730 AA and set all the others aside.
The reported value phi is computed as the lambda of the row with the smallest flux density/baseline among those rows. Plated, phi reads 4715.42 AA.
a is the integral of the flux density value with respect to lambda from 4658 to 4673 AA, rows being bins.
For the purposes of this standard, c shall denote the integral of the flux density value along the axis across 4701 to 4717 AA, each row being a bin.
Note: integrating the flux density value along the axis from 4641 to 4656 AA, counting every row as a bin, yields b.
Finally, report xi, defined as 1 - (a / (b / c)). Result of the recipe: -82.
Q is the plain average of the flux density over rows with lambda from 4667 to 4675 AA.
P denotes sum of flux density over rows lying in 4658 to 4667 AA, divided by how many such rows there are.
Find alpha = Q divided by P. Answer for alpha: 0.99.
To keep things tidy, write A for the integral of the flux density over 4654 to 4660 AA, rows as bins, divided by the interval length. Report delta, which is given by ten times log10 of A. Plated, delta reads 7.33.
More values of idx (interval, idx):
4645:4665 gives 8.6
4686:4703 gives 7.7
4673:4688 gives 6.4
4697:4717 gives 8.6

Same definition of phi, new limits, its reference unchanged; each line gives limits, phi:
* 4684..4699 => 4698.08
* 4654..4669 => 4655.01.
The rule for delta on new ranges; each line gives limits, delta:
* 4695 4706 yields 7.07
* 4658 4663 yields 7.40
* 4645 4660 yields 7.42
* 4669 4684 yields 7.28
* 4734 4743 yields 7.73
